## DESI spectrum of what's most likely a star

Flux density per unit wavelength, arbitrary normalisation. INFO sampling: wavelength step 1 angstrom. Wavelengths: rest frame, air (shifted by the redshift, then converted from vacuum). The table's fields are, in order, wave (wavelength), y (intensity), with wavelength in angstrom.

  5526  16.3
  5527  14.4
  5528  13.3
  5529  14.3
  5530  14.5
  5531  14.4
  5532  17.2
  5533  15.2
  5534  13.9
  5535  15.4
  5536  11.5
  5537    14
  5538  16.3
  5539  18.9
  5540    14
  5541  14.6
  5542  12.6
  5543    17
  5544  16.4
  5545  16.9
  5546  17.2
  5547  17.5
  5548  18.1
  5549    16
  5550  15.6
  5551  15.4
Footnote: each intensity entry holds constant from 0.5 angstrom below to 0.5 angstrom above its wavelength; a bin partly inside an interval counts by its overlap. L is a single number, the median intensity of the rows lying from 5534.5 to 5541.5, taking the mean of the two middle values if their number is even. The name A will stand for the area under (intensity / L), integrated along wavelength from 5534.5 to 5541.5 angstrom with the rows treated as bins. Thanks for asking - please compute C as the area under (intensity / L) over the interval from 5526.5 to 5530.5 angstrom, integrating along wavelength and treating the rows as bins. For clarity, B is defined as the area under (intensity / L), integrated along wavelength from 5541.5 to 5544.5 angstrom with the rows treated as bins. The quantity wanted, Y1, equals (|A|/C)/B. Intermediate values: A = 7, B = 3.2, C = 3.87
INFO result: 0.59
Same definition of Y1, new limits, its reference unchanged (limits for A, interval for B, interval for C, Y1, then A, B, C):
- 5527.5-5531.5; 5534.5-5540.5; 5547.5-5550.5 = 0.18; 4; 6.2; 3.40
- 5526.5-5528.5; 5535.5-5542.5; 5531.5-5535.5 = 0.06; 2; 7.0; 4.23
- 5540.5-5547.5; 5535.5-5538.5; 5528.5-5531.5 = 0.91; 8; 2.9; 2.96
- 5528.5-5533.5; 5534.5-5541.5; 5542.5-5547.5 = 0.12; 5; 7.2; 5.82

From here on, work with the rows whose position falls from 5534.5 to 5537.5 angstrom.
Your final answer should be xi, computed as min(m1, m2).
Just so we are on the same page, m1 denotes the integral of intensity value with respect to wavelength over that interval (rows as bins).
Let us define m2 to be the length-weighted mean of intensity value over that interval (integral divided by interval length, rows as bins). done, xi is 13.6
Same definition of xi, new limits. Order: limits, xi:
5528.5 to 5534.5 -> 14.9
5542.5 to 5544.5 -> 16.7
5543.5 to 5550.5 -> 16.8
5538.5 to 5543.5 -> 15.4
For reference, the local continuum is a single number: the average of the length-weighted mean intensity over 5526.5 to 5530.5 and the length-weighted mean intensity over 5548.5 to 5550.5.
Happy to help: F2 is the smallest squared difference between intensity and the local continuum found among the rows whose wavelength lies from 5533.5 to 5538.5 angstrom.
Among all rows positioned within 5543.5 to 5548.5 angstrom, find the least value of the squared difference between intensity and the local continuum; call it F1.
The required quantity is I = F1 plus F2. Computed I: 2.26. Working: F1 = 2.1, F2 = 0.19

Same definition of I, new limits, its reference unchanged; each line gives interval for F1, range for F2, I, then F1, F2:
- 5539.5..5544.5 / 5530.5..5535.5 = 0.19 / 0.1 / 0.06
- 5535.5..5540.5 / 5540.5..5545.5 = 1.06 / 0.9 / 0.13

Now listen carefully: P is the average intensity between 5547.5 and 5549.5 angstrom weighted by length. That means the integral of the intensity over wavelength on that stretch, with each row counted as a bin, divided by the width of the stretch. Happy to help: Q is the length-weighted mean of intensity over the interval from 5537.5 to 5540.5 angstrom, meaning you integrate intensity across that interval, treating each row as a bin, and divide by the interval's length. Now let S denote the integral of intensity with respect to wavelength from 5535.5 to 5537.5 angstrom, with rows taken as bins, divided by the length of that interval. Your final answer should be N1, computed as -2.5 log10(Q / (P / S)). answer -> -2.72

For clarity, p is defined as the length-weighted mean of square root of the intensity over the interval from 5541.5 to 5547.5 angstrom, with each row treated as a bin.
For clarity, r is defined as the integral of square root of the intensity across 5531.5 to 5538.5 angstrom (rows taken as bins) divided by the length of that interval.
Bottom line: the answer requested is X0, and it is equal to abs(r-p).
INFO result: 0.19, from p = 4.03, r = 3.84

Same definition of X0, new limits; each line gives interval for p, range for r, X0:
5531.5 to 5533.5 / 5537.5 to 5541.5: 0.04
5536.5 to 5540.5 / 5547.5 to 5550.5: 0.10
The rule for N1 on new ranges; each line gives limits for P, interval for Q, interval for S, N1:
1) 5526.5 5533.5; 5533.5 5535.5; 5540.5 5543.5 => -2.91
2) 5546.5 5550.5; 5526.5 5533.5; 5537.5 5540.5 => -2.90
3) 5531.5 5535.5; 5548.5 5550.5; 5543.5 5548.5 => -3.12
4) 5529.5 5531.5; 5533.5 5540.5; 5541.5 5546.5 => -3.04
